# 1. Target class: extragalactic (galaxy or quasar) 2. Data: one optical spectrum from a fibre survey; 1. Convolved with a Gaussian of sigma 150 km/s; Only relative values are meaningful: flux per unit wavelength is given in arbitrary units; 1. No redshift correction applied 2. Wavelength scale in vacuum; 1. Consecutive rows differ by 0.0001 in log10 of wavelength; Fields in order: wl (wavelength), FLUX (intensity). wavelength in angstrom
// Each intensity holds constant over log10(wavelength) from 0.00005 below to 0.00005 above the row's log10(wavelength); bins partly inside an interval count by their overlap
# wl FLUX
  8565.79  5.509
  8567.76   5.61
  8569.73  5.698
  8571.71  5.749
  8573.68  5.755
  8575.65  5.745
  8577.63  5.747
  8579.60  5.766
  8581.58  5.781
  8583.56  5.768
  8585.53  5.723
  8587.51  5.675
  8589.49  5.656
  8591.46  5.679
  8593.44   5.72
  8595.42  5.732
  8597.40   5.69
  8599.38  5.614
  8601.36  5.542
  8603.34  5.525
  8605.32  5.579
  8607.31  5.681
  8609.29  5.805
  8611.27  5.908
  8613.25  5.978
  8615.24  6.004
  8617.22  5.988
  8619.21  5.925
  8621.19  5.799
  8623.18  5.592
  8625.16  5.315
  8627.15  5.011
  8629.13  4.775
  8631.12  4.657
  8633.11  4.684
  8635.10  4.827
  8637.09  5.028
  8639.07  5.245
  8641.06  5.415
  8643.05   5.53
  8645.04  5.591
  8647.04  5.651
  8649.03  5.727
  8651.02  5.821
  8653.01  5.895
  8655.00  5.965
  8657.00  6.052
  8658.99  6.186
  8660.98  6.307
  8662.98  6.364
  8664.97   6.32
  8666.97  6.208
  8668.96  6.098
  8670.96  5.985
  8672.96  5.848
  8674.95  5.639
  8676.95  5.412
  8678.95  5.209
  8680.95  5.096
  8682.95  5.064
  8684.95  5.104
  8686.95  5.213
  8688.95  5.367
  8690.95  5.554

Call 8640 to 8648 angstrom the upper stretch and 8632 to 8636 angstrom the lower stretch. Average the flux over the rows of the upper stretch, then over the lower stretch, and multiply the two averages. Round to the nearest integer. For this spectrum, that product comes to 26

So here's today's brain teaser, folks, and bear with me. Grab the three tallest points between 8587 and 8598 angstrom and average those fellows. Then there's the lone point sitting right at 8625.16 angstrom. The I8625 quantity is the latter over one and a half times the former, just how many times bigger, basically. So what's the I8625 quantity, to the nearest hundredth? 0.62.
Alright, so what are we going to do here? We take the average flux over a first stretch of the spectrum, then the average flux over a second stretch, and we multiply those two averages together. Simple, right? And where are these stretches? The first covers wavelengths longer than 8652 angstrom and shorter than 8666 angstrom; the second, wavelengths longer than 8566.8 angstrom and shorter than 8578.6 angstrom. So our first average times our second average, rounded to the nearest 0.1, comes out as 35.2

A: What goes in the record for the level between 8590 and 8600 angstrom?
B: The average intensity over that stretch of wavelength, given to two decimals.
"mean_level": 5.69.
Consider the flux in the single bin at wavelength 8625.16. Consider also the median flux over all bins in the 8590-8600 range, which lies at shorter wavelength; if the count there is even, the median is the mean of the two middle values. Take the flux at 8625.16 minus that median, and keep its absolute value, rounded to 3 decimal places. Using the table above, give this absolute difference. 0.375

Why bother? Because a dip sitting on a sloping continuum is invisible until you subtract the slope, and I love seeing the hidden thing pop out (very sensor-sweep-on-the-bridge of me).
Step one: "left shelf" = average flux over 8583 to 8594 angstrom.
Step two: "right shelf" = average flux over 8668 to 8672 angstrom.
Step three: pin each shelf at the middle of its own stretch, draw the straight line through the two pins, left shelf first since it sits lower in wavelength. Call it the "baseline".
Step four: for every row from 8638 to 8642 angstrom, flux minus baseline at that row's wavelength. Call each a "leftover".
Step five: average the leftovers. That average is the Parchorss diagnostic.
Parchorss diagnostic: -0.59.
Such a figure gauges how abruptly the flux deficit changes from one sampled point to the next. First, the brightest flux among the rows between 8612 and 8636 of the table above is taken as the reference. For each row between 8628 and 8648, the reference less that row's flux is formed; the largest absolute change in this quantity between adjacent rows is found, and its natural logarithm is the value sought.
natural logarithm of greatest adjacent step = -1.5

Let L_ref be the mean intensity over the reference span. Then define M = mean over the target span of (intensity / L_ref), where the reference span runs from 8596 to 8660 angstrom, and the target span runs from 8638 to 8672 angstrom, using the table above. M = 1.06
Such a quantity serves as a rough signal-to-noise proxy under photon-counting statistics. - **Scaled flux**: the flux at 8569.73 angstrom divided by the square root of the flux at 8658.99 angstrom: 2.29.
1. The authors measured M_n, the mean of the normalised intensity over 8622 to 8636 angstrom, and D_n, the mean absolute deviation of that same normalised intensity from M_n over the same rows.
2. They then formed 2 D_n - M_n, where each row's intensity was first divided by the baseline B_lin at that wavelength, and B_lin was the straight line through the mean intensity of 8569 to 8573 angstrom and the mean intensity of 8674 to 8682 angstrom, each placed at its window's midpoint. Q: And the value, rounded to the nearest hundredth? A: -0.81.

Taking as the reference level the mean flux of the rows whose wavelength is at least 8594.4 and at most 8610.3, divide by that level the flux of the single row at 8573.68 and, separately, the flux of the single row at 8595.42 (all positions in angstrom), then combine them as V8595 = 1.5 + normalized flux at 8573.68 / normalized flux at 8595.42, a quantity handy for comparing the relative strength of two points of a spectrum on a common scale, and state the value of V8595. 2.50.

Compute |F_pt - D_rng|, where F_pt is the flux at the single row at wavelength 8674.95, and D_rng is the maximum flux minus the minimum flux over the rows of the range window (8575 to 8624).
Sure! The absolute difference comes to 5.2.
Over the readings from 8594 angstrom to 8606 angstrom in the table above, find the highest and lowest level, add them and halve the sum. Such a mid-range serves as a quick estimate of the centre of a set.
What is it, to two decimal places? 5.63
